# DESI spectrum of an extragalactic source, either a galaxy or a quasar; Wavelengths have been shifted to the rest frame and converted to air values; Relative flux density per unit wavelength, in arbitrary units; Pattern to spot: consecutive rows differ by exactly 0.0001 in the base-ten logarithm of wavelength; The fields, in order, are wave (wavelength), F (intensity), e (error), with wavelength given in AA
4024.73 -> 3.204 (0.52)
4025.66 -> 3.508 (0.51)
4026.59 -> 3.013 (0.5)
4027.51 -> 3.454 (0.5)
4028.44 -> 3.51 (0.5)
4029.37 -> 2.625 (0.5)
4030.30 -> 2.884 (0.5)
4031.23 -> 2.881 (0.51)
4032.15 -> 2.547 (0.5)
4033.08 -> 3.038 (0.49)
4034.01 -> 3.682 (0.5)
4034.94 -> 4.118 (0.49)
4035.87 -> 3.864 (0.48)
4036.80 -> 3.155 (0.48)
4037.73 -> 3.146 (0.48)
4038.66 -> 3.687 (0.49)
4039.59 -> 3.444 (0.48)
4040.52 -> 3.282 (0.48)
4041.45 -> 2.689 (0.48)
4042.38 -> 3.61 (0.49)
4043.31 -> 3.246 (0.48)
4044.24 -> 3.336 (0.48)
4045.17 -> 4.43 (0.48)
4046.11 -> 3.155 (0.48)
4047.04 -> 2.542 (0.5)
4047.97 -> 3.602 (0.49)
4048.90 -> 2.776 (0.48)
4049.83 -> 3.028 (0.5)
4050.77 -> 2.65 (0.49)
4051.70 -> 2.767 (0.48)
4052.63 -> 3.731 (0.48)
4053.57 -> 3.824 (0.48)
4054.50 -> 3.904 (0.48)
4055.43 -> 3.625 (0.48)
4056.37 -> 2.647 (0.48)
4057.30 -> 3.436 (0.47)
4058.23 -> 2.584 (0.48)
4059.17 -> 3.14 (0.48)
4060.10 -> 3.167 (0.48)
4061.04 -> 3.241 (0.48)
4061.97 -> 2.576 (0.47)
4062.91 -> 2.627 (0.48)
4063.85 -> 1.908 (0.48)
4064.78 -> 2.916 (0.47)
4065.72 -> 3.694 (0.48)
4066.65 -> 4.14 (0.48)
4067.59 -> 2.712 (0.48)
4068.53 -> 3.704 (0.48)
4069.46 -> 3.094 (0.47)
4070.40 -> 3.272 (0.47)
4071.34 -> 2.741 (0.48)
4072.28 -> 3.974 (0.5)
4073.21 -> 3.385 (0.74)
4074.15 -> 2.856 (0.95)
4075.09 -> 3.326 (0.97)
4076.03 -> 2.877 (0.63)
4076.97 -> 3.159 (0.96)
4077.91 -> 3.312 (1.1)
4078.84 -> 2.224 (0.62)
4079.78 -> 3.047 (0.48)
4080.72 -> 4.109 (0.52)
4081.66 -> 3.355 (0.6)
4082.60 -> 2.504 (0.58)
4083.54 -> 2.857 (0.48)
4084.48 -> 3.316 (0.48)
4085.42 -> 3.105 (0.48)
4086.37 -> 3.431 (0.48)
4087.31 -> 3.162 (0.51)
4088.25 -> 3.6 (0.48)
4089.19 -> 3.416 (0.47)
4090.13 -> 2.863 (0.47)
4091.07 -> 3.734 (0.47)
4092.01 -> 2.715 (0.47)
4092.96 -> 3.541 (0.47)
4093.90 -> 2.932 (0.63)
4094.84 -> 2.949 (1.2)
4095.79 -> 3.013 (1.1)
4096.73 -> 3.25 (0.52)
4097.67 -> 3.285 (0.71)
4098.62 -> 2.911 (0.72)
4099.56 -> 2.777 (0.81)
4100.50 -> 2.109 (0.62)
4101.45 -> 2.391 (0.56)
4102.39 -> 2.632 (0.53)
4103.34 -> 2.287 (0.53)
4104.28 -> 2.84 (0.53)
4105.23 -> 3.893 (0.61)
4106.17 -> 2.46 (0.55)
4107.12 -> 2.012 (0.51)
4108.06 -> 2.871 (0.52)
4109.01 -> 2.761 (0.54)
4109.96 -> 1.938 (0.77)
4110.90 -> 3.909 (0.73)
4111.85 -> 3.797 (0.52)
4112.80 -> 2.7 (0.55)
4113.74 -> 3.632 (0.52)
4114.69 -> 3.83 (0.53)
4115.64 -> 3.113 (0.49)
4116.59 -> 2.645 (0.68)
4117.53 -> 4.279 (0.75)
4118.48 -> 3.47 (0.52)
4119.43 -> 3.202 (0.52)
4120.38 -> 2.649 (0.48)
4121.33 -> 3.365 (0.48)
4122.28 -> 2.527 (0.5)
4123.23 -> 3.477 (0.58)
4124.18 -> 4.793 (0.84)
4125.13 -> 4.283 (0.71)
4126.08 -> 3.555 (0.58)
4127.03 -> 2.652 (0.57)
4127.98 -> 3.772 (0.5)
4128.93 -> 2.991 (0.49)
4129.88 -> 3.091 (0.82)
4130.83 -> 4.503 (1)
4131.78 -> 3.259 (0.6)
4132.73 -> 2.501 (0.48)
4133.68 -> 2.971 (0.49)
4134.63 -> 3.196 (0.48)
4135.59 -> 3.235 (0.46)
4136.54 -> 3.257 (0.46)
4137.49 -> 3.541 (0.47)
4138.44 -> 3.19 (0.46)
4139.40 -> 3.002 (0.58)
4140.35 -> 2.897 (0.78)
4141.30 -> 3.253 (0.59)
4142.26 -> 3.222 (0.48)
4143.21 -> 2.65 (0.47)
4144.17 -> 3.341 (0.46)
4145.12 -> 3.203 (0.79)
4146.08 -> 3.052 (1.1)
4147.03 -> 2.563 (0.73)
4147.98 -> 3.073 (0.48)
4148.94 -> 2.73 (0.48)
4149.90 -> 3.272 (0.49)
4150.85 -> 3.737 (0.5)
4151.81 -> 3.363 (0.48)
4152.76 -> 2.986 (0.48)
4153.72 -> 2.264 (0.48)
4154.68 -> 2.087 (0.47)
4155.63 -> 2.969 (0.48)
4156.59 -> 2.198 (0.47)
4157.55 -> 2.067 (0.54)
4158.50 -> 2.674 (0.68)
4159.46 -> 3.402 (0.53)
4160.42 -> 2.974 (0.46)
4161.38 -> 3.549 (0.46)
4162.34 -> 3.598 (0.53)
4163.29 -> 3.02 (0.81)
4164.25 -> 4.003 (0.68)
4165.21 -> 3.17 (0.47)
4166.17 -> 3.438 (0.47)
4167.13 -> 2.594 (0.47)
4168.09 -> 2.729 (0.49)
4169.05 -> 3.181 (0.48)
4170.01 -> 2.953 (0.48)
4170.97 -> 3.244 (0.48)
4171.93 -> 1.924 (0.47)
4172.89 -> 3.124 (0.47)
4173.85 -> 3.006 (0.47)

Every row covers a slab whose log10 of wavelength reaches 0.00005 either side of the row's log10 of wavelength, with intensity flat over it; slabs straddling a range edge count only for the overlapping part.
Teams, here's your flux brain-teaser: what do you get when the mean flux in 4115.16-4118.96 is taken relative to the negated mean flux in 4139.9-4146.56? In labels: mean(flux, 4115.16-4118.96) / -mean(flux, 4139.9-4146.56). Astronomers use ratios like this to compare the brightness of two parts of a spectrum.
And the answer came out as -1.09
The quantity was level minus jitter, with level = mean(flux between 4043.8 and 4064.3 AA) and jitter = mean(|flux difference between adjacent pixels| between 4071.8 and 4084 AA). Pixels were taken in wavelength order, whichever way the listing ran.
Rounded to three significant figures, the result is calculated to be 2.51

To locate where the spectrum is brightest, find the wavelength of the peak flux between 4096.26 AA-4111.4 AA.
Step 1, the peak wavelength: 4110.90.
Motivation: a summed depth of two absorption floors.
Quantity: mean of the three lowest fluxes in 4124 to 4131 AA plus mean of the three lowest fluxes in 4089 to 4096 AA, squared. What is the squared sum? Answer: 33.0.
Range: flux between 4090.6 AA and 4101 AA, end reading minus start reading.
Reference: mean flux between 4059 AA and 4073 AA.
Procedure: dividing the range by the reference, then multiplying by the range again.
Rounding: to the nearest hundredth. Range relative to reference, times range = 0.84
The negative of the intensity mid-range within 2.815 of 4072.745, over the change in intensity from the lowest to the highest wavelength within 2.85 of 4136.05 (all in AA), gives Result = -15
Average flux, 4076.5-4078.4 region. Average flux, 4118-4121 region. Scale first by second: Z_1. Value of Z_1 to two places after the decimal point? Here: 1.04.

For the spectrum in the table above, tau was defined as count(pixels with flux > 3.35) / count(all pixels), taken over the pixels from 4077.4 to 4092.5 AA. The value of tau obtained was 0.375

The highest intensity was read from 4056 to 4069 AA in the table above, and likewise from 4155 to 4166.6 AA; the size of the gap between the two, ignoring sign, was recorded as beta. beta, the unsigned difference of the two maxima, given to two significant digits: 0.14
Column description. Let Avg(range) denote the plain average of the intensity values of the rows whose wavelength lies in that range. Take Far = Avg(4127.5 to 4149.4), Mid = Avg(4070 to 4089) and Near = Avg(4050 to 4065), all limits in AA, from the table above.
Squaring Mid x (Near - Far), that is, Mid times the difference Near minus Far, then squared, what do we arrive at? 0.11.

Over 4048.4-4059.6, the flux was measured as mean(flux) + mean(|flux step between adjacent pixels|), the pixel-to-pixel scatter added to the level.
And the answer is 3.66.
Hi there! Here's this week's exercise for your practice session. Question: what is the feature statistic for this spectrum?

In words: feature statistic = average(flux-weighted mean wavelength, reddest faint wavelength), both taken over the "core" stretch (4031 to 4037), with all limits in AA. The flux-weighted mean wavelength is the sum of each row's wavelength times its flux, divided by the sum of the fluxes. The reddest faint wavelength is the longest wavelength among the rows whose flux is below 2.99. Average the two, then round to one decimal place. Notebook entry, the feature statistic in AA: 4033.2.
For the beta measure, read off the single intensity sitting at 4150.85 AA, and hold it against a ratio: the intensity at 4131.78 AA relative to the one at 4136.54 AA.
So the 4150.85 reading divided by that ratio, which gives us 3.7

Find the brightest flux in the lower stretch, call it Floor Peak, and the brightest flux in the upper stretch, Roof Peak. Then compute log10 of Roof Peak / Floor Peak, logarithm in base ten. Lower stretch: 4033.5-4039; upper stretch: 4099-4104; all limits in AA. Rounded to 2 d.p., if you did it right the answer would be -0.17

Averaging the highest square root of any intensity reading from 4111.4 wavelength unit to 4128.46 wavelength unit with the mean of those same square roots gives 2.02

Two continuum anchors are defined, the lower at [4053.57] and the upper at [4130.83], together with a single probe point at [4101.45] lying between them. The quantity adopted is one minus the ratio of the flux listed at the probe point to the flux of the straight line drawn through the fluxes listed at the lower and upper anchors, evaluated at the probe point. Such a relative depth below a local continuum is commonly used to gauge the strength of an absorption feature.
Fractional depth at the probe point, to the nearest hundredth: 0.44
